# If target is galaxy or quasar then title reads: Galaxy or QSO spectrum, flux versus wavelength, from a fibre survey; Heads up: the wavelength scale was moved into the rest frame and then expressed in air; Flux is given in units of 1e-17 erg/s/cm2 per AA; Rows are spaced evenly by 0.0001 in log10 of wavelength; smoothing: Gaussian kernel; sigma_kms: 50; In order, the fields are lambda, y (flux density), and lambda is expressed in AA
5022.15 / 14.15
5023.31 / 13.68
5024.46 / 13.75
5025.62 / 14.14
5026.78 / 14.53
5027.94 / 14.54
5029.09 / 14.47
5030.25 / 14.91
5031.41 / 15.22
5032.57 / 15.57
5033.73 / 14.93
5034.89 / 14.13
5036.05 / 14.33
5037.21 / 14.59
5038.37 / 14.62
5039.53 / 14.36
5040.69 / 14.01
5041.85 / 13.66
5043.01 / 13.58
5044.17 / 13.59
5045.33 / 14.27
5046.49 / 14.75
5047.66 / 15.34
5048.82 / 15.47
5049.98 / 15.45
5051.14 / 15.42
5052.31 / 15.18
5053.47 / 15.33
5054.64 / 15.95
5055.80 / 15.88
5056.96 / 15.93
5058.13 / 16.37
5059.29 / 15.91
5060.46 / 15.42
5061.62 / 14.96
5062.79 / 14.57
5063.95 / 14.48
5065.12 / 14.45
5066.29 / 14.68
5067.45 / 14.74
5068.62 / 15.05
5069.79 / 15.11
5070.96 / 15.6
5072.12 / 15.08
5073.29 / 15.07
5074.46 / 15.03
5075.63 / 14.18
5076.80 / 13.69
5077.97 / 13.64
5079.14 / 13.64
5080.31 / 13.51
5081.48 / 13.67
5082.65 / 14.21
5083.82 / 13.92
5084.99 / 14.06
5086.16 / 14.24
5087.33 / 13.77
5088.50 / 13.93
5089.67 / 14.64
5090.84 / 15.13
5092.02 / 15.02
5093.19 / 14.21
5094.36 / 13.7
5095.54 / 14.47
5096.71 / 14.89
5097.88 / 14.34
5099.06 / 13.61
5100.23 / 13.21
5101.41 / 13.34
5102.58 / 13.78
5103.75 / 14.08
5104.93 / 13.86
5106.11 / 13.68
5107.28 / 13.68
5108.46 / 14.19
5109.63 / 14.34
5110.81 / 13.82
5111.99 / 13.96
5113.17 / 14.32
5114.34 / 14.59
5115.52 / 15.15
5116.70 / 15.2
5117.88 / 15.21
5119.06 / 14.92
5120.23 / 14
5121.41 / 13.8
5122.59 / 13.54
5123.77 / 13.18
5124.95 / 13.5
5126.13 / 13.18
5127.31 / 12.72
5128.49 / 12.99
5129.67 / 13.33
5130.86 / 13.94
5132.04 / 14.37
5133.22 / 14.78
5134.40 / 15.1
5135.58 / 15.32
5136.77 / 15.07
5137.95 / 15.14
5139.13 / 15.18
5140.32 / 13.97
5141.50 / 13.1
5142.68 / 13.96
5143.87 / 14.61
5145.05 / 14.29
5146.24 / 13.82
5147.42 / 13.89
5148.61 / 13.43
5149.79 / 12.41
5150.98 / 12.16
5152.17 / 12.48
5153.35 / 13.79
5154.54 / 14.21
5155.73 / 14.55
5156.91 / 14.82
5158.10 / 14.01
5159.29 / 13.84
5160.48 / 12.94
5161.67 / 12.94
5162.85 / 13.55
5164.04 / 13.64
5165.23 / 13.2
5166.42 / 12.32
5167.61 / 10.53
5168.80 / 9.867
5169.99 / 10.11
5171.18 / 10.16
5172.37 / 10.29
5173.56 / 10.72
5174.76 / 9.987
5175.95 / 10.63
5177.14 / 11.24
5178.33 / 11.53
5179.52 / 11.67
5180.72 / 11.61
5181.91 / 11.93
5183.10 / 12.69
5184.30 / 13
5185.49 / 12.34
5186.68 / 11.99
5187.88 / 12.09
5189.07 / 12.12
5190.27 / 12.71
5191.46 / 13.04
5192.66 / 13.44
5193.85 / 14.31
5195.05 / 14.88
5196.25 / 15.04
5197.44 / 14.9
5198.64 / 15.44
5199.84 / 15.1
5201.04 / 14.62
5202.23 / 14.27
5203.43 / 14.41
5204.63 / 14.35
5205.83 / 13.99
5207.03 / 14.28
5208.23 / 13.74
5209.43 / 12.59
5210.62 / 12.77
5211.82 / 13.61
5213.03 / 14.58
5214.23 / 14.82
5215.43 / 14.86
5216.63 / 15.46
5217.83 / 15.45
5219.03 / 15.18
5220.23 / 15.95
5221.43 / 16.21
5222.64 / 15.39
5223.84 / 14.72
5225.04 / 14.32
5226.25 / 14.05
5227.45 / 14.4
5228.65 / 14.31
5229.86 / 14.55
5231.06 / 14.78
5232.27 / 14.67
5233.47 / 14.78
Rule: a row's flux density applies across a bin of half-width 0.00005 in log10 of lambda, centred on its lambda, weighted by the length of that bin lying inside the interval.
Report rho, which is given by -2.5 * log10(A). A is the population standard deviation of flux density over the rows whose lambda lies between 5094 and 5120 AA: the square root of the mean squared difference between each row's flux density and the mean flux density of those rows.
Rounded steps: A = 0.59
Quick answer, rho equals 0.58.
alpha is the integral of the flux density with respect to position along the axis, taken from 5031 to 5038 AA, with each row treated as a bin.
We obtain 103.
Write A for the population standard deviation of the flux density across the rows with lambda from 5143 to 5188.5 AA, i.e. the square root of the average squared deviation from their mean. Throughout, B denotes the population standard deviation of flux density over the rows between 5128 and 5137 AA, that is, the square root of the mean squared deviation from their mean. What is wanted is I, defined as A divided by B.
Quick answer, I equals 1.8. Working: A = 1.44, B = 0.81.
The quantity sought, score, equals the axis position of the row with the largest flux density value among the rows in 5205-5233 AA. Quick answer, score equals 5221.43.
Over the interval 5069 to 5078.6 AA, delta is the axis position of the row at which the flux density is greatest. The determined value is 5070.96 AA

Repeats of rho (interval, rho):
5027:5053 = 0.53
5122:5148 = 0.26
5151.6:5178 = -0.56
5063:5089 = 0.56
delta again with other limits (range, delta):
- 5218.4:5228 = 5221.43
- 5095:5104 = 5096.71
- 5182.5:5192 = 5191.46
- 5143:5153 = 5143.87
